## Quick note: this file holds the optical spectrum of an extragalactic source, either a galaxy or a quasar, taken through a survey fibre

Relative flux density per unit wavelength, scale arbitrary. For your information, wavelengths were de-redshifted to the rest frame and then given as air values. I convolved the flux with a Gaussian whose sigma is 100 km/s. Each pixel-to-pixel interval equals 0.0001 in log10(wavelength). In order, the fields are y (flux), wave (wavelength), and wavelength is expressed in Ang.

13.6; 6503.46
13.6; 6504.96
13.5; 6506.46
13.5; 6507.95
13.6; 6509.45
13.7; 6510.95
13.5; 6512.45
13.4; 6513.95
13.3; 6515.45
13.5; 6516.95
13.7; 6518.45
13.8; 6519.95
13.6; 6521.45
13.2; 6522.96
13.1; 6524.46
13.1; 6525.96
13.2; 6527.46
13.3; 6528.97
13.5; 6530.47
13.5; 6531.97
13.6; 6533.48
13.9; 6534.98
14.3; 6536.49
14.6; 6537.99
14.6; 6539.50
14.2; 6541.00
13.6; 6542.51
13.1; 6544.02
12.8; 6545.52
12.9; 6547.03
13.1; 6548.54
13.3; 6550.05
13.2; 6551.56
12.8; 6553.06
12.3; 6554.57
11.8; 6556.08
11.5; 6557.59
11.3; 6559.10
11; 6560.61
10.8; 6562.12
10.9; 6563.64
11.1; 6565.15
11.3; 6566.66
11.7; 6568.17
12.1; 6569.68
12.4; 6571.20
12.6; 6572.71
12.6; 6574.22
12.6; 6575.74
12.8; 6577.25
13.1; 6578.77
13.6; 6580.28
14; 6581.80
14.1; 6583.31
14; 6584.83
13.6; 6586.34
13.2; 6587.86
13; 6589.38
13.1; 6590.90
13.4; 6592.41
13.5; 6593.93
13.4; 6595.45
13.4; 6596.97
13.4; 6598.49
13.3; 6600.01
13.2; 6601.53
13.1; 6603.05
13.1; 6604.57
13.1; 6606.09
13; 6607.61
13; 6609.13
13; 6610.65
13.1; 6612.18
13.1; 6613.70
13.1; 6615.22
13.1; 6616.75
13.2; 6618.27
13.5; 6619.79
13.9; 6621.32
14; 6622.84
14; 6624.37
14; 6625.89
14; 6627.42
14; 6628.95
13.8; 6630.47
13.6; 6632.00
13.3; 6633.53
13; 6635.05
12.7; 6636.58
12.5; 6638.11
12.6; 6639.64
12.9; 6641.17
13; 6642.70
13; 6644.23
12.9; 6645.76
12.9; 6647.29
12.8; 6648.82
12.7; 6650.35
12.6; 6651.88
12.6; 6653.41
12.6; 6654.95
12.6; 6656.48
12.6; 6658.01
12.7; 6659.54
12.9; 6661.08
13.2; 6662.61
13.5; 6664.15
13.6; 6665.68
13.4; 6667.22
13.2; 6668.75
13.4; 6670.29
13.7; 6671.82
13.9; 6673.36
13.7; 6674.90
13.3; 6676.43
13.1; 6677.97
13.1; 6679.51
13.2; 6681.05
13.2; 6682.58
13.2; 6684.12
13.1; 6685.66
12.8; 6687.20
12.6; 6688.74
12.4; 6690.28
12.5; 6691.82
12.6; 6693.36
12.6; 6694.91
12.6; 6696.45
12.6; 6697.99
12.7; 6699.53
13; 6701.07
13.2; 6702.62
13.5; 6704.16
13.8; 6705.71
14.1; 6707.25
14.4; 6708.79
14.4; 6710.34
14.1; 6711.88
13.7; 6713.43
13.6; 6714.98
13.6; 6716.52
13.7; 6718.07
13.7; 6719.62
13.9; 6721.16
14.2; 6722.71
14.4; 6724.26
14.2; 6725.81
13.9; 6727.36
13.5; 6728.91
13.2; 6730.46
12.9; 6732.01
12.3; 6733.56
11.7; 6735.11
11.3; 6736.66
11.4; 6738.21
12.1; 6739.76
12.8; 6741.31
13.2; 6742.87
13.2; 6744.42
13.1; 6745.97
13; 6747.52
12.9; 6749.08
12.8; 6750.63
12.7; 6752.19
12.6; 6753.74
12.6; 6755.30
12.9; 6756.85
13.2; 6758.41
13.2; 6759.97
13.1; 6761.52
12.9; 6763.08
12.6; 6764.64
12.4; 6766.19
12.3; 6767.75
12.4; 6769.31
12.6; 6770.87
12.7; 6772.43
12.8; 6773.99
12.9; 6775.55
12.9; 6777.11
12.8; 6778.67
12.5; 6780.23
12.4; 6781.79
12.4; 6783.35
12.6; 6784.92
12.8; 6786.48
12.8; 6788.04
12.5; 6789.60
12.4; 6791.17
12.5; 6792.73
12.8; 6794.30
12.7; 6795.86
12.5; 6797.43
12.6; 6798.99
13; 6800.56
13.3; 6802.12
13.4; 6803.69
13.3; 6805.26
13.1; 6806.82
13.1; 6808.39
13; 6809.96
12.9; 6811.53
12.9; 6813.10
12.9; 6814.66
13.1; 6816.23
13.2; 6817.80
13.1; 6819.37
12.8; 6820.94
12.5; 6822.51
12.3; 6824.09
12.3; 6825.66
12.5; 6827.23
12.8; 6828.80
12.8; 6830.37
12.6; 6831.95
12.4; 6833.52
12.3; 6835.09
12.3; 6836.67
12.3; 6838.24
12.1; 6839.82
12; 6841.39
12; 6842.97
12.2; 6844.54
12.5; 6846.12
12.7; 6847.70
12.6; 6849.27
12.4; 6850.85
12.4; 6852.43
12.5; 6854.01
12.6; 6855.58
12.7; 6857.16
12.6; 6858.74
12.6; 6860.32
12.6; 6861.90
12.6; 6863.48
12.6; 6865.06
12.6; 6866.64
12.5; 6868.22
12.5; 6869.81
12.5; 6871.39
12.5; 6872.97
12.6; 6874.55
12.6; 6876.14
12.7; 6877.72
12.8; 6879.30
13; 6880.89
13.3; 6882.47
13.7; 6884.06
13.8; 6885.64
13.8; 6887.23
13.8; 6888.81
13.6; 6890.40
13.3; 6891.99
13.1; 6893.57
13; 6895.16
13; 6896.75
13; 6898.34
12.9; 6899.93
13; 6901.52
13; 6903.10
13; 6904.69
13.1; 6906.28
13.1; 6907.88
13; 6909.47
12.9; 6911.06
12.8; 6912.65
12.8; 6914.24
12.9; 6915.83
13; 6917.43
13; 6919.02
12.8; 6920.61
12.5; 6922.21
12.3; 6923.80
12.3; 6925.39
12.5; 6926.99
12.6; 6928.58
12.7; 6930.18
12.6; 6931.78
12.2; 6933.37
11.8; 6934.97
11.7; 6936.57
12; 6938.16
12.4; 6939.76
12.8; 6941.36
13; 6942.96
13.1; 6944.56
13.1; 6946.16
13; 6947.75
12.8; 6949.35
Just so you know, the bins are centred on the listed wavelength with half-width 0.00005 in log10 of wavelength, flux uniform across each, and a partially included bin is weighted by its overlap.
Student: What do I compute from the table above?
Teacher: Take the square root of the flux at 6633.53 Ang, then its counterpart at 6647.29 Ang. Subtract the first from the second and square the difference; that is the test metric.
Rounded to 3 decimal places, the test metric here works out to 0.003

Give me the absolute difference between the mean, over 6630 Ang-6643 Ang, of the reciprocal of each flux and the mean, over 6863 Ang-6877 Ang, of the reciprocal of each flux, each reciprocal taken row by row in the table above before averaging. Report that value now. 0.003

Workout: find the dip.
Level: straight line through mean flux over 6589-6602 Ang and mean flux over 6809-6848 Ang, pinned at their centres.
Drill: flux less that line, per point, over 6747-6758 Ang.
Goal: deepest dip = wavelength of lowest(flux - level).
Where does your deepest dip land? 6753.74 Ang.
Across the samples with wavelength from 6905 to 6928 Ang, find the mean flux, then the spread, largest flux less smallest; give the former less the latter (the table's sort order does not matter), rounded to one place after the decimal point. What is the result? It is 12.0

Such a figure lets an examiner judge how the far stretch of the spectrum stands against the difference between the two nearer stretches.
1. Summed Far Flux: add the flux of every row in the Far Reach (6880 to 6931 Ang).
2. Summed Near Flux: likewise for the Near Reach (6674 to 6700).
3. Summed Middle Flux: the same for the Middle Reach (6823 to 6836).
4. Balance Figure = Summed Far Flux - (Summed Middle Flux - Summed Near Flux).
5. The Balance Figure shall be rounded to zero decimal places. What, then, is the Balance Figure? 536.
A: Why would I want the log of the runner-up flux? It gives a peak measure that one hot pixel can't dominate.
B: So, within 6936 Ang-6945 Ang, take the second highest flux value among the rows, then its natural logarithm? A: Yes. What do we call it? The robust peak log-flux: 2.56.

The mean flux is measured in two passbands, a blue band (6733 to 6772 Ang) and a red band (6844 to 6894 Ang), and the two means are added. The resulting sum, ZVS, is 25.4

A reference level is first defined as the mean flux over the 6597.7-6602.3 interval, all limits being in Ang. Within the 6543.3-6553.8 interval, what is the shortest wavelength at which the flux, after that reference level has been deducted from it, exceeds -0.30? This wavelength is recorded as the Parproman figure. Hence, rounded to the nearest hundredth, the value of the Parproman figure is 6544.02 Ang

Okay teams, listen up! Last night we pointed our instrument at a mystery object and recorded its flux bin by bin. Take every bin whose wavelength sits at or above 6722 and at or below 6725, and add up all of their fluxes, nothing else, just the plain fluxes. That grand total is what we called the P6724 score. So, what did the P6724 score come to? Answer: 28.6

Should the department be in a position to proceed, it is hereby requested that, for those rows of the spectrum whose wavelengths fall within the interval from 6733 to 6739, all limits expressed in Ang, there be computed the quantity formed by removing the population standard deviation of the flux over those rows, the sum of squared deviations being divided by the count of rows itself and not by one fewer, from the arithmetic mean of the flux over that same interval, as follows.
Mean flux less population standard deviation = 11.3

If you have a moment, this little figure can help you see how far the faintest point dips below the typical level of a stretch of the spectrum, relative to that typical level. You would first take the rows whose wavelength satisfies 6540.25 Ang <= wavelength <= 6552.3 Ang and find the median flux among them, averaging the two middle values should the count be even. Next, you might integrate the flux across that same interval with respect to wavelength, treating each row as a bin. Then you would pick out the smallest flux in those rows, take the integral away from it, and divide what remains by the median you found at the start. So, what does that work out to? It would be -11.2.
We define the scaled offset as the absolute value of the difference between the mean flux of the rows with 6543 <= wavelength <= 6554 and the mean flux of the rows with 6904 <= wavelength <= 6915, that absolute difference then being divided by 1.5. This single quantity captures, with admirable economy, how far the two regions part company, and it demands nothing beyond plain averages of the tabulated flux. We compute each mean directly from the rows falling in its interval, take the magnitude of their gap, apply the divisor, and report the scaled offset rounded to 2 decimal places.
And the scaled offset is 0.05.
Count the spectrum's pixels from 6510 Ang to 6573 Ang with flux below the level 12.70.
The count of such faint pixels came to 13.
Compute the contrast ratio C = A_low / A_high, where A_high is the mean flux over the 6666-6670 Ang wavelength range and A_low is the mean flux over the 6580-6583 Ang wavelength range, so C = 1.04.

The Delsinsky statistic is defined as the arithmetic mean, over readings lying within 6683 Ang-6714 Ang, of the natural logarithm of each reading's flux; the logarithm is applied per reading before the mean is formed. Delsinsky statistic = 2.58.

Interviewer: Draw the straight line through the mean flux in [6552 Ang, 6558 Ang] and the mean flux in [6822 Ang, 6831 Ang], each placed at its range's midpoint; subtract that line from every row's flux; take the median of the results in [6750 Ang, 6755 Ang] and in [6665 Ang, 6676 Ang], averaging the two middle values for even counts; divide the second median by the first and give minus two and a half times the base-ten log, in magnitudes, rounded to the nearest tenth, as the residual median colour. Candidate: -1.7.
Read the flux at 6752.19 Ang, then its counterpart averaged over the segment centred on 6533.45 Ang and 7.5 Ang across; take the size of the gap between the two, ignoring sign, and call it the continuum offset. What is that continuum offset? 1.06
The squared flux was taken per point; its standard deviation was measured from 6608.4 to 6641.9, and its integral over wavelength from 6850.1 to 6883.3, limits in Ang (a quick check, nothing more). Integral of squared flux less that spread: 5284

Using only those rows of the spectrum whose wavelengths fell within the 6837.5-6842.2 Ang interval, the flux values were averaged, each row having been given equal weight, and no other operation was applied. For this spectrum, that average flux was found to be 12.1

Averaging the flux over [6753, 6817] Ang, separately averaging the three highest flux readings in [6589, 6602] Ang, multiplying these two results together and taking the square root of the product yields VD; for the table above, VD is 13.1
